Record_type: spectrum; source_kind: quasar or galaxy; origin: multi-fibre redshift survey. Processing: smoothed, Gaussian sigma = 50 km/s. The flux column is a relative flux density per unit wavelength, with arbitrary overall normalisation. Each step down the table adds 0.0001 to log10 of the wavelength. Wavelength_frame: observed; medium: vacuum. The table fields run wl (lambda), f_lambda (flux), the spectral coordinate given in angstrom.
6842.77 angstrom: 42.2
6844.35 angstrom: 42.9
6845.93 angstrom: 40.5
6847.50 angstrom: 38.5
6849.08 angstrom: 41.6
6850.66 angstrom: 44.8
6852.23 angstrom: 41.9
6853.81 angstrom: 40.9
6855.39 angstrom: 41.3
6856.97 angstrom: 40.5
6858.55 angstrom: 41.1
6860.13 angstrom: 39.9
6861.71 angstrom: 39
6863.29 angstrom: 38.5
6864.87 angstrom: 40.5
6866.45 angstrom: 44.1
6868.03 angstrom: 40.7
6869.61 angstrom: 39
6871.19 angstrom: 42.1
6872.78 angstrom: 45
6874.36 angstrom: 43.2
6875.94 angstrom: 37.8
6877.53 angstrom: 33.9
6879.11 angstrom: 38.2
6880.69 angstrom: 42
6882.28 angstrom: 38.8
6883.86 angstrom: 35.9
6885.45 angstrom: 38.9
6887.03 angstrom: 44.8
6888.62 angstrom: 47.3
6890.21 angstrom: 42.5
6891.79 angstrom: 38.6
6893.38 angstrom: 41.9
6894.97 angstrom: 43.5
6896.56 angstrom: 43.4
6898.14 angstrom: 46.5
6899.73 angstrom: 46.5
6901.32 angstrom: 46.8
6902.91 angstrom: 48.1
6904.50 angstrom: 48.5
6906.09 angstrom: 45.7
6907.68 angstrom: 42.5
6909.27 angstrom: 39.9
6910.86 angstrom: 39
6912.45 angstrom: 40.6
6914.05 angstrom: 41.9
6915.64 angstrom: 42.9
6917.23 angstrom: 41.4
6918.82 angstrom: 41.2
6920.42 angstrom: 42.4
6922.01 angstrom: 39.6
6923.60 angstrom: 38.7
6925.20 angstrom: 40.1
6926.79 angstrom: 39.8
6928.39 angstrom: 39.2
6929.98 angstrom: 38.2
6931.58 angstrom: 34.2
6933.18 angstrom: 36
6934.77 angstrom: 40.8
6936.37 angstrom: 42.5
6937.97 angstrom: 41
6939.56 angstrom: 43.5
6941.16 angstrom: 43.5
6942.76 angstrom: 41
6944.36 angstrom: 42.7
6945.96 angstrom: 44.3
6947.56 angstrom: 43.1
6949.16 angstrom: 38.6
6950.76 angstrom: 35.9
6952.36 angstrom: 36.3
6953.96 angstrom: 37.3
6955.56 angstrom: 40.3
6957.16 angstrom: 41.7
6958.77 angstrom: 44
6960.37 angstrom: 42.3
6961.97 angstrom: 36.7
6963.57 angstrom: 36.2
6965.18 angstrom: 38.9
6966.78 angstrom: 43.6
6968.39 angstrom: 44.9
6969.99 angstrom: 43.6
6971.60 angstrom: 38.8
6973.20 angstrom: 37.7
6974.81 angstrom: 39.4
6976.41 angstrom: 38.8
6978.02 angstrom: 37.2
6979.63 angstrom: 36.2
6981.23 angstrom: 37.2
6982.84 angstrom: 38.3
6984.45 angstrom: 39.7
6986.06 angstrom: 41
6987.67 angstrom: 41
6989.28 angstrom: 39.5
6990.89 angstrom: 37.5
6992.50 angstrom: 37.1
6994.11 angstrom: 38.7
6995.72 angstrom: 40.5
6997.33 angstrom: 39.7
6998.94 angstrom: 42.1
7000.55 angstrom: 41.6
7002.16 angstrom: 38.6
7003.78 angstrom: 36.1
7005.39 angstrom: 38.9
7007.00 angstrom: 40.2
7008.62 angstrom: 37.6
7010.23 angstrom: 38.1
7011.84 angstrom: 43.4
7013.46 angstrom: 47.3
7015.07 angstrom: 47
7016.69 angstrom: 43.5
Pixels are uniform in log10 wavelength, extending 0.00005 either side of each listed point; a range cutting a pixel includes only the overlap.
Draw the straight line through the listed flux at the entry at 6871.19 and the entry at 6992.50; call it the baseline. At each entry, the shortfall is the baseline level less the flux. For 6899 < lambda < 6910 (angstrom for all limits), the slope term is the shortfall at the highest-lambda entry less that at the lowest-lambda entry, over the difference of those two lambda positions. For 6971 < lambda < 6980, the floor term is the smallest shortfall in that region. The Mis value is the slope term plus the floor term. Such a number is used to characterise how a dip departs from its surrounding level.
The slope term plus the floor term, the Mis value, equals -0.9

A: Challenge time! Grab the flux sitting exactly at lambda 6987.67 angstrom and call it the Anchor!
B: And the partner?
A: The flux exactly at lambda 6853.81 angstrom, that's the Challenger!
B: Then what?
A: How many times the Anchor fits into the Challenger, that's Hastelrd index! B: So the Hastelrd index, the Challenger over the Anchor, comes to 1.00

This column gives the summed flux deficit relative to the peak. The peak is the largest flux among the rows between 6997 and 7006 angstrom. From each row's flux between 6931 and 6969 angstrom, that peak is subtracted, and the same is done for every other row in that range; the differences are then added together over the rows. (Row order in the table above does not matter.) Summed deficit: -41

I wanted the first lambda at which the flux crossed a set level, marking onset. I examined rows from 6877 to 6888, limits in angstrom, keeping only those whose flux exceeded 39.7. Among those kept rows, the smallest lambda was 6880.69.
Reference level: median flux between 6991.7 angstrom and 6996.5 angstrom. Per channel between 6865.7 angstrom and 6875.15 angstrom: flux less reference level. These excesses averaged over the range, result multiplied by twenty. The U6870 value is 73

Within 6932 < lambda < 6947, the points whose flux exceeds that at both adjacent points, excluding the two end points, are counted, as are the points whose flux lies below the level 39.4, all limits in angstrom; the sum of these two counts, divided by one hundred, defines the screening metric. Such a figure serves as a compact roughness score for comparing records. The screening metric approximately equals 0.02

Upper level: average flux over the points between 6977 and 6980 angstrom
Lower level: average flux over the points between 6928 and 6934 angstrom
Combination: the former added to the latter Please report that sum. 73.6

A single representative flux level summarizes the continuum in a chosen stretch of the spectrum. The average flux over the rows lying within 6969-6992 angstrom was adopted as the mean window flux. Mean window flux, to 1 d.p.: 39.0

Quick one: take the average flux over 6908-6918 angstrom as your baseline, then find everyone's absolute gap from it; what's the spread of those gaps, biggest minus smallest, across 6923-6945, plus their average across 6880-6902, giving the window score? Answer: 10.1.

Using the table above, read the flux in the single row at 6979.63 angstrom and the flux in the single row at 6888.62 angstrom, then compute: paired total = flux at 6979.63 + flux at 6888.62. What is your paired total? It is 83.5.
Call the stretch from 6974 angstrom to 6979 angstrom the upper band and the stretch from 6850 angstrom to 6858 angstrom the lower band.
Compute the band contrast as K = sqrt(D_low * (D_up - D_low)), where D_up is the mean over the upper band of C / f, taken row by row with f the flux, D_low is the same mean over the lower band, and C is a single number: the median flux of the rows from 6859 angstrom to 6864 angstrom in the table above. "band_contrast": 0.28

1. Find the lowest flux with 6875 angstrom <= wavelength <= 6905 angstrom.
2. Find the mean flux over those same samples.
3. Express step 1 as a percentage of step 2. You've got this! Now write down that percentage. 80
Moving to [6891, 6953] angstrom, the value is 82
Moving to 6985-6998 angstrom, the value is 94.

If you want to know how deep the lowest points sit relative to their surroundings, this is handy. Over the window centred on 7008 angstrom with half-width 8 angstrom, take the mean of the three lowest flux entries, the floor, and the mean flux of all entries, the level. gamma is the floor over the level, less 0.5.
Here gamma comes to 0.412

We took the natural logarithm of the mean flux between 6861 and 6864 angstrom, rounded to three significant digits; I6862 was 3.66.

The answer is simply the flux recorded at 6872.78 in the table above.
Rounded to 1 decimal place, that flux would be 45.0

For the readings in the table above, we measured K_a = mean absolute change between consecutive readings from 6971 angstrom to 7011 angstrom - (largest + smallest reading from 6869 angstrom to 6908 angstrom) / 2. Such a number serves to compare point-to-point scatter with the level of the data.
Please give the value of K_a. -39.8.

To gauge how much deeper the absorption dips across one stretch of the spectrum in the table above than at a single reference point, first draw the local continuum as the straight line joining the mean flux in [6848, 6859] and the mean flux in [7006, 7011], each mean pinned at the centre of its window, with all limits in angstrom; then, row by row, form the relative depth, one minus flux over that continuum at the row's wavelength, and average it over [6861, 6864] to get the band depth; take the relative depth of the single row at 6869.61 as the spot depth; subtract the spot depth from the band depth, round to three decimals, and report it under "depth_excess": 0.009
